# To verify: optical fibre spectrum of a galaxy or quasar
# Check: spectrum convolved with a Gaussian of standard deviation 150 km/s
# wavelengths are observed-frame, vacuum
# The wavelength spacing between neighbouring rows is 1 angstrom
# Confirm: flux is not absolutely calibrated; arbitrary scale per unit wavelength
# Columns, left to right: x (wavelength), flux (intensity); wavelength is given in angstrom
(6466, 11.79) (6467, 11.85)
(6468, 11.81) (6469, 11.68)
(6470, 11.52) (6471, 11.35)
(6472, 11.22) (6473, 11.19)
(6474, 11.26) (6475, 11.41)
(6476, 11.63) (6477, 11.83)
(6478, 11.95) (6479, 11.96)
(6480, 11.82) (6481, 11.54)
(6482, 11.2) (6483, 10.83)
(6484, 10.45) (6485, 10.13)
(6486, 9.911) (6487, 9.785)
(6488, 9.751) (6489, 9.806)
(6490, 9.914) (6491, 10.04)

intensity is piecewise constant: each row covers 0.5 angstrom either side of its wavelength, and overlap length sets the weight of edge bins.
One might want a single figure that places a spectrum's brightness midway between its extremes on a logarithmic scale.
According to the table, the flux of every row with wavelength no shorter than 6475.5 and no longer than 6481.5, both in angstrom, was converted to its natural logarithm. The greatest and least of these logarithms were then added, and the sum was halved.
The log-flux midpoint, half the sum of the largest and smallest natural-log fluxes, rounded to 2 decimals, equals 2.46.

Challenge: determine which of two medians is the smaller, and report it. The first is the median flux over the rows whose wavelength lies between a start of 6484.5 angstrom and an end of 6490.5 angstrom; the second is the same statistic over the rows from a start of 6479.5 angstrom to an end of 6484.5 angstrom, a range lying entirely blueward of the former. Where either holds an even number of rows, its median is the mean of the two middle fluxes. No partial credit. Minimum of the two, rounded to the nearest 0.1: 9.9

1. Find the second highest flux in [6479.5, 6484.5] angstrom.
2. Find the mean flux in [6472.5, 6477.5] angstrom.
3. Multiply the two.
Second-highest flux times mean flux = 132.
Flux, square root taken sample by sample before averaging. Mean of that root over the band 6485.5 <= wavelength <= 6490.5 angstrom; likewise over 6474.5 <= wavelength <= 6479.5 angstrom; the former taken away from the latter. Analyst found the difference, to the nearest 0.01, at 0.29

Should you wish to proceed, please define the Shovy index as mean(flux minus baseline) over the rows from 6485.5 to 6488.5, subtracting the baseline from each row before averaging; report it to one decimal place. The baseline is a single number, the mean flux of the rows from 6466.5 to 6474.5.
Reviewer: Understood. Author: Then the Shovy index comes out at -1.7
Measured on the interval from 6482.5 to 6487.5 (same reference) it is -1.3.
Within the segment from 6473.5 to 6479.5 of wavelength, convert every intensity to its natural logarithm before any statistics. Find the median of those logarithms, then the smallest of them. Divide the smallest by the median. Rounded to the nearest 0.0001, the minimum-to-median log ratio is 0.9834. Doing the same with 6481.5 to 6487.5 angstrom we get 0.9785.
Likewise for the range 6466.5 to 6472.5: 0.9864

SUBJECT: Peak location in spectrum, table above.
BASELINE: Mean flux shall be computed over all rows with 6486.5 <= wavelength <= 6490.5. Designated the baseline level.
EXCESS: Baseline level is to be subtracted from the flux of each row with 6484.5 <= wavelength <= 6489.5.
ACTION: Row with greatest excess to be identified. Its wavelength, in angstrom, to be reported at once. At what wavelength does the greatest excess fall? 6485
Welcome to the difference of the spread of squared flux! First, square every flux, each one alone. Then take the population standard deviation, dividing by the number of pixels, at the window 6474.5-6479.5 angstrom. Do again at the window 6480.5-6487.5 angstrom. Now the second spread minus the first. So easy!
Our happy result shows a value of 8.2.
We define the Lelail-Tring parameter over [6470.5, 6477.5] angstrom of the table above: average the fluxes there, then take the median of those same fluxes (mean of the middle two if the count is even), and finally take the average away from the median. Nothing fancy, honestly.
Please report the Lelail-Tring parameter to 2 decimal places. -0.06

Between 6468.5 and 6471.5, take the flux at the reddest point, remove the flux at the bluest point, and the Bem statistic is -0.3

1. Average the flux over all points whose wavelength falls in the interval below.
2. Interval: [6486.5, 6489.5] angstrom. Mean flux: 9.8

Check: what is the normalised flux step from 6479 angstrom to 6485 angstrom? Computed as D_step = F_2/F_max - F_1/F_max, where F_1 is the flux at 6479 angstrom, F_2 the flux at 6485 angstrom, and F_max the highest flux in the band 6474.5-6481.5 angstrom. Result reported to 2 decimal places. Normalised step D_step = -0.15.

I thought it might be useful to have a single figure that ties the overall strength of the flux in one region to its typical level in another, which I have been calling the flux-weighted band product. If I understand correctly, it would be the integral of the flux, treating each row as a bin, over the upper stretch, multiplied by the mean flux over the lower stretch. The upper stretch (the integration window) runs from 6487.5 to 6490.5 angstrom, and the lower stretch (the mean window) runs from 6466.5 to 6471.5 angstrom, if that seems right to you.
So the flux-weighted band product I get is 343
